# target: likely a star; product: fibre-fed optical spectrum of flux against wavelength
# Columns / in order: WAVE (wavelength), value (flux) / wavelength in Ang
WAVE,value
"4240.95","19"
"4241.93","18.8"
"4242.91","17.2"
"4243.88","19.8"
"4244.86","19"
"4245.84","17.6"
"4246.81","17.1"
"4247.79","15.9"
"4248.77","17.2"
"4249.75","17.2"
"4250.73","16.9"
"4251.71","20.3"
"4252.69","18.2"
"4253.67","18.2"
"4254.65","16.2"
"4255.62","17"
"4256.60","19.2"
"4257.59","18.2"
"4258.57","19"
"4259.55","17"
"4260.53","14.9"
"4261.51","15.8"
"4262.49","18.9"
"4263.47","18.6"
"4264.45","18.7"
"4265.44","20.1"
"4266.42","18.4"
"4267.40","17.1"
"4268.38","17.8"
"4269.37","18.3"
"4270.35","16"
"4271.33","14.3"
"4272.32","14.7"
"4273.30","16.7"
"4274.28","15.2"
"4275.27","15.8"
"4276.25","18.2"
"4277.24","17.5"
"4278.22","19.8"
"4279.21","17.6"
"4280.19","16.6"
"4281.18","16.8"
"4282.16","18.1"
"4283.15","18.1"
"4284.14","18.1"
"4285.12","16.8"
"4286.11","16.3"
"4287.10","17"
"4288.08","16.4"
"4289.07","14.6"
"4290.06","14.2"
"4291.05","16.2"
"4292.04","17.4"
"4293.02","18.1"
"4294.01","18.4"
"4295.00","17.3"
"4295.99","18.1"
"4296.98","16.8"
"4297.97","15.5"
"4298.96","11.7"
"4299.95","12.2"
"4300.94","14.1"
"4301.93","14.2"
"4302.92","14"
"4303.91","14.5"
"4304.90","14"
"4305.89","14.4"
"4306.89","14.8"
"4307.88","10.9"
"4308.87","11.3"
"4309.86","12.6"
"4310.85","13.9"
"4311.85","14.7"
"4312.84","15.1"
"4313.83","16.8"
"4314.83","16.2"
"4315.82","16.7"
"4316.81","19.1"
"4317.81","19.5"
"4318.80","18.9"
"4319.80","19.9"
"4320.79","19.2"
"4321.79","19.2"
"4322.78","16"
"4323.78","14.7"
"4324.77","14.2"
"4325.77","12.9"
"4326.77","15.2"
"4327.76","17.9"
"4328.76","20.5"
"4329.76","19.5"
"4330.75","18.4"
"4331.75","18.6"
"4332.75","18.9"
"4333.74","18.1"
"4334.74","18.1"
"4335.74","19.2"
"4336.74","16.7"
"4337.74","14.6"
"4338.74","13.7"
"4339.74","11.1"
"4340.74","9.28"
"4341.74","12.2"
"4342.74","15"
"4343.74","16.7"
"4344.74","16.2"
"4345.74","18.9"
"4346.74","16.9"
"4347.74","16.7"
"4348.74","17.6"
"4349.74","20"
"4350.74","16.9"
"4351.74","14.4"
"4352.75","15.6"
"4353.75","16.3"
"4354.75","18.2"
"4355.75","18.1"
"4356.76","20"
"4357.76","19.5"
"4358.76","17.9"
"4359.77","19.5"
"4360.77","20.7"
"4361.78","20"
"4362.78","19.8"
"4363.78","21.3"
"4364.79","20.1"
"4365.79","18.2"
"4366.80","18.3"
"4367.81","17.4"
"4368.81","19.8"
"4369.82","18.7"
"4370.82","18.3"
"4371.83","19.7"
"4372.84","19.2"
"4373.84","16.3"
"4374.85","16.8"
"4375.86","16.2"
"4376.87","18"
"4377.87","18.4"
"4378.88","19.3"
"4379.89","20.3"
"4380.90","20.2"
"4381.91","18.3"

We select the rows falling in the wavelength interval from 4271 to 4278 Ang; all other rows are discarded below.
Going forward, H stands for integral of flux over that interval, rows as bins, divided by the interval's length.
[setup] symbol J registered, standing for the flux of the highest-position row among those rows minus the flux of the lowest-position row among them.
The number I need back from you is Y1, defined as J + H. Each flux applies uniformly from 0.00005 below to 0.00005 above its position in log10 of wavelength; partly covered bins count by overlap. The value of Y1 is 19.4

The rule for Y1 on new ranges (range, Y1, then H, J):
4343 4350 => 20.7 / 17.4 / 3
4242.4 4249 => 17.7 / 17.7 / 0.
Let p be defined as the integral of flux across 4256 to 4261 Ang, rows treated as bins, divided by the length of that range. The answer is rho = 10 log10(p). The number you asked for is 12.5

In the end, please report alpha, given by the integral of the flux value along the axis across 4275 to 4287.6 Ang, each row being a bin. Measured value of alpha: 220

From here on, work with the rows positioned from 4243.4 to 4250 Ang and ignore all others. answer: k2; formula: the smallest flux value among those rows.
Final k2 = 15.9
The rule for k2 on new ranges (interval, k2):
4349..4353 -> 14.4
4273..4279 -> 15.2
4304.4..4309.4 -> 10.9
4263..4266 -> 18.6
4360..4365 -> 19.8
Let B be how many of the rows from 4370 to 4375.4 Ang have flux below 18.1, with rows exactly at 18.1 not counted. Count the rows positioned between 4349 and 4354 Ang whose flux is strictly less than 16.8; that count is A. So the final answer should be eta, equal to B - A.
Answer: -1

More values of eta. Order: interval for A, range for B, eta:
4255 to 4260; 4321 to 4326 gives 4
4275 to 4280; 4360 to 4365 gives -1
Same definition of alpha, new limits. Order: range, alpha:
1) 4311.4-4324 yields 220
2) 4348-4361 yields 234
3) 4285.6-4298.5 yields 214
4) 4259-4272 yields 226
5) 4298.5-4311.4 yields 171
